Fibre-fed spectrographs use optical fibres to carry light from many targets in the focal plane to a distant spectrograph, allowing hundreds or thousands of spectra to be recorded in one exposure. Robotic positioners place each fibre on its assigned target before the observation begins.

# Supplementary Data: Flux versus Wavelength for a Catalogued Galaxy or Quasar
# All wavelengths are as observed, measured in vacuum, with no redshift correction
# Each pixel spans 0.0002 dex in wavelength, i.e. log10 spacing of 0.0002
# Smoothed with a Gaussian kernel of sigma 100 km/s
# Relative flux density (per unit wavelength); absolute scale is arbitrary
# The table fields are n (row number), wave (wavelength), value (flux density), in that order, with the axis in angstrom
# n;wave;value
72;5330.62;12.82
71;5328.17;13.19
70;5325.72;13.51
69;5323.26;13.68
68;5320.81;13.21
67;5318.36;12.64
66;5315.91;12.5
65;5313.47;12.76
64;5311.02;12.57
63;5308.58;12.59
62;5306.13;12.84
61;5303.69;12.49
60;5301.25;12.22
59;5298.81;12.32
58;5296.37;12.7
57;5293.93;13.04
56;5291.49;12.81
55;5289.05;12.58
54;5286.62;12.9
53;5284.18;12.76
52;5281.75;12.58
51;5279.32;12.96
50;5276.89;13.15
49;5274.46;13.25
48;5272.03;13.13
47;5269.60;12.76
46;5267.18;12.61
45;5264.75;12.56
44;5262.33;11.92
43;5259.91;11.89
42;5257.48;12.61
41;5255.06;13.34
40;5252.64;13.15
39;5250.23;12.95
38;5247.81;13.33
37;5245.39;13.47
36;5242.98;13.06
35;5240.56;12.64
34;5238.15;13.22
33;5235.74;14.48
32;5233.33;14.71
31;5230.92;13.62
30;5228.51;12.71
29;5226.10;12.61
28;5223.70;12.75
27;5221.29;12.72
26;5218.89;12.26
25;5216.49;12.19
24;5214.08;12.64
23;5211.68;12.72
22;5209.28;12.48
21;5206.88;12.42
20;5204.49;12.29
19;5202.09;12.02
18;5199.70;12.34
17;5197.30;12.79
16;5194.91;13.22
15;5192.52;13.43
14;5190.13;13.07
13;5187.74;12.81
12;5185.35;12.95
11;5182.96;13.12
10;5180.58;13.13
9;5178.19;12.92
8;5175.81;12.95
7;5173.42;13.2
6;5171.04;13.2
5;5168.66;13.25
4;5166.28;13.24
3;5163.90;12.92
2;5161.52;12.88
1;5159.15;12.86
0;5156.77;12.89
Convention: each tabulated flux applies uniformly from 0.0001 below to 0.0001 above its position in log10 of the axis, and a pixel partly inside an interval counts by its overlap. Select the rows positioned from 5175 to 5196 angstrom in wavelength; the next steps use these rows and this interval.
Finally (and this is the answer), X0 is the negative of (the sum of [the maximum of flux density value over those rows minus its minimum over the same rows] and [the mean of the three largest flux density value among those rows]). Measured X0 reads -13.9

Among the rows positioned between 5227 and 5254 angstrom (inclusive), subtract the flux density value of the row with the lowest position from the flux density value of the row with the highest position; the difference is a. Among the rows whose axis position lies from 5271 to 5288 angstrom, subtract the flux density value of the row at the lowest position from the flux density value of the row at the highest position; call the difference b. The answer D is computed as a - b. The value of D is 0.7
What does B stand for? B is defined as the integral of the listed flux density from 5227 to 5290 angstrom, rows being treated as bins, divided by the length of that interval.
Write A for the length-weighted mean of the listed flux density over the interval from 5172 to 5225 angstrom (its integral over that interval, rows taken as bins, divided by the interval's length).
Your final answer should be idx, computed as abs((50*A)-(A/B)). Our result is 636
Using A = 12.7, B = 13.0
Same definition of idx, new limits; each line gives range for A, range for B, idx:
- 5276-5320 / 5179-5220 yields 634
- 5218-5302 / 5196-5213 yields 645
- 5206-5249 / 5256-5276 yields 649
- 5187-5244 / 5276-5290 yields 643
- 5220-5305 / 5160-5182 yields 645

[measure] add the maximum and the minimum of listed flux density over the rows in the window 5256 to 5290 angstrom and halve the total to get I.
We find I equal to 12.6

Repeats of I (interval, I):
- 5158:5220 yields 12.7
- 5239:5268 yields 12.7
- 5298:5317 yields 12.5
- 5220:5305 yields 13.3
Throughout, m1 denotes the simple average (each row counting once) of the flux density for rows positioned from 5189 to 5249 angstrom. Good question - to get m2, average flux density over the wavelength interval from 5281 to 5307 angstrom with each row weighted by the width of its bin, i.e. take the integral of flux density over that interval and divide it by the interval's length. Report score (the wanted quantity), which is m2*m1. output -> 164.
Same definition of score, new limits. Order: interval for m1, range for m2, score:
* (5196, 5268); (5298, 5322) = 162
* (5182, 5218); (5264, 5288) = 163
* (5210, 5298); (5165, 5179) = 170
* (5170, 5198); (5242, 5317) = 167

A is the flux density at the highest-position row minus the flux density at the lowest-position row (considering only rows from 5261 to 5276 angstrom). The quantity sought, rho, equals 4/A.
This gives 3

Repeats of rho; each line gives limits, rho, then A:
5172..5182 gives -57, -0.1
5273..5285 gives -8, -0.5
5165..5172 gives -100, 0.0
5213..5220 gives -11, -0.4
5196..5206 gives -8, -0.5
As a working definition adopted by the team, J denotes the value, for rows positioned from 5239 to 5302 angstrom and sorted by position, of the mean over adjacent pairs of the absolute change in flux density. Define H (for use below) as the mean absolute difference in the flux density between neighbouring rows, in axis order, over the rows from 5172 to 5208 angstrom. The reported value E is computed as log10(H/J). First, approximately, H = 0.23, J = 0.29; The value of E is -0.1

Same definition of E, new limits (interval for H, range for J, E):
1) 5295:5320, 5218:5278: -0.3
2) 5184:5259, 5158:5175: 0.7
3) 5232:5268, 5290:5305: 0.2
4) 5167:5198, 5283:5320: -0.1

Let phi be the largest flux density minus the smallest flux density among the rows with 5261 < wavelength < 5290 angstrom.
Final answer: 1.3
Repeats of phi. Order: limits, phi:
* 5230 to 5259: 2.1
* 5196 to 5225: 0.8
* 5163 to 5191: 0.4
